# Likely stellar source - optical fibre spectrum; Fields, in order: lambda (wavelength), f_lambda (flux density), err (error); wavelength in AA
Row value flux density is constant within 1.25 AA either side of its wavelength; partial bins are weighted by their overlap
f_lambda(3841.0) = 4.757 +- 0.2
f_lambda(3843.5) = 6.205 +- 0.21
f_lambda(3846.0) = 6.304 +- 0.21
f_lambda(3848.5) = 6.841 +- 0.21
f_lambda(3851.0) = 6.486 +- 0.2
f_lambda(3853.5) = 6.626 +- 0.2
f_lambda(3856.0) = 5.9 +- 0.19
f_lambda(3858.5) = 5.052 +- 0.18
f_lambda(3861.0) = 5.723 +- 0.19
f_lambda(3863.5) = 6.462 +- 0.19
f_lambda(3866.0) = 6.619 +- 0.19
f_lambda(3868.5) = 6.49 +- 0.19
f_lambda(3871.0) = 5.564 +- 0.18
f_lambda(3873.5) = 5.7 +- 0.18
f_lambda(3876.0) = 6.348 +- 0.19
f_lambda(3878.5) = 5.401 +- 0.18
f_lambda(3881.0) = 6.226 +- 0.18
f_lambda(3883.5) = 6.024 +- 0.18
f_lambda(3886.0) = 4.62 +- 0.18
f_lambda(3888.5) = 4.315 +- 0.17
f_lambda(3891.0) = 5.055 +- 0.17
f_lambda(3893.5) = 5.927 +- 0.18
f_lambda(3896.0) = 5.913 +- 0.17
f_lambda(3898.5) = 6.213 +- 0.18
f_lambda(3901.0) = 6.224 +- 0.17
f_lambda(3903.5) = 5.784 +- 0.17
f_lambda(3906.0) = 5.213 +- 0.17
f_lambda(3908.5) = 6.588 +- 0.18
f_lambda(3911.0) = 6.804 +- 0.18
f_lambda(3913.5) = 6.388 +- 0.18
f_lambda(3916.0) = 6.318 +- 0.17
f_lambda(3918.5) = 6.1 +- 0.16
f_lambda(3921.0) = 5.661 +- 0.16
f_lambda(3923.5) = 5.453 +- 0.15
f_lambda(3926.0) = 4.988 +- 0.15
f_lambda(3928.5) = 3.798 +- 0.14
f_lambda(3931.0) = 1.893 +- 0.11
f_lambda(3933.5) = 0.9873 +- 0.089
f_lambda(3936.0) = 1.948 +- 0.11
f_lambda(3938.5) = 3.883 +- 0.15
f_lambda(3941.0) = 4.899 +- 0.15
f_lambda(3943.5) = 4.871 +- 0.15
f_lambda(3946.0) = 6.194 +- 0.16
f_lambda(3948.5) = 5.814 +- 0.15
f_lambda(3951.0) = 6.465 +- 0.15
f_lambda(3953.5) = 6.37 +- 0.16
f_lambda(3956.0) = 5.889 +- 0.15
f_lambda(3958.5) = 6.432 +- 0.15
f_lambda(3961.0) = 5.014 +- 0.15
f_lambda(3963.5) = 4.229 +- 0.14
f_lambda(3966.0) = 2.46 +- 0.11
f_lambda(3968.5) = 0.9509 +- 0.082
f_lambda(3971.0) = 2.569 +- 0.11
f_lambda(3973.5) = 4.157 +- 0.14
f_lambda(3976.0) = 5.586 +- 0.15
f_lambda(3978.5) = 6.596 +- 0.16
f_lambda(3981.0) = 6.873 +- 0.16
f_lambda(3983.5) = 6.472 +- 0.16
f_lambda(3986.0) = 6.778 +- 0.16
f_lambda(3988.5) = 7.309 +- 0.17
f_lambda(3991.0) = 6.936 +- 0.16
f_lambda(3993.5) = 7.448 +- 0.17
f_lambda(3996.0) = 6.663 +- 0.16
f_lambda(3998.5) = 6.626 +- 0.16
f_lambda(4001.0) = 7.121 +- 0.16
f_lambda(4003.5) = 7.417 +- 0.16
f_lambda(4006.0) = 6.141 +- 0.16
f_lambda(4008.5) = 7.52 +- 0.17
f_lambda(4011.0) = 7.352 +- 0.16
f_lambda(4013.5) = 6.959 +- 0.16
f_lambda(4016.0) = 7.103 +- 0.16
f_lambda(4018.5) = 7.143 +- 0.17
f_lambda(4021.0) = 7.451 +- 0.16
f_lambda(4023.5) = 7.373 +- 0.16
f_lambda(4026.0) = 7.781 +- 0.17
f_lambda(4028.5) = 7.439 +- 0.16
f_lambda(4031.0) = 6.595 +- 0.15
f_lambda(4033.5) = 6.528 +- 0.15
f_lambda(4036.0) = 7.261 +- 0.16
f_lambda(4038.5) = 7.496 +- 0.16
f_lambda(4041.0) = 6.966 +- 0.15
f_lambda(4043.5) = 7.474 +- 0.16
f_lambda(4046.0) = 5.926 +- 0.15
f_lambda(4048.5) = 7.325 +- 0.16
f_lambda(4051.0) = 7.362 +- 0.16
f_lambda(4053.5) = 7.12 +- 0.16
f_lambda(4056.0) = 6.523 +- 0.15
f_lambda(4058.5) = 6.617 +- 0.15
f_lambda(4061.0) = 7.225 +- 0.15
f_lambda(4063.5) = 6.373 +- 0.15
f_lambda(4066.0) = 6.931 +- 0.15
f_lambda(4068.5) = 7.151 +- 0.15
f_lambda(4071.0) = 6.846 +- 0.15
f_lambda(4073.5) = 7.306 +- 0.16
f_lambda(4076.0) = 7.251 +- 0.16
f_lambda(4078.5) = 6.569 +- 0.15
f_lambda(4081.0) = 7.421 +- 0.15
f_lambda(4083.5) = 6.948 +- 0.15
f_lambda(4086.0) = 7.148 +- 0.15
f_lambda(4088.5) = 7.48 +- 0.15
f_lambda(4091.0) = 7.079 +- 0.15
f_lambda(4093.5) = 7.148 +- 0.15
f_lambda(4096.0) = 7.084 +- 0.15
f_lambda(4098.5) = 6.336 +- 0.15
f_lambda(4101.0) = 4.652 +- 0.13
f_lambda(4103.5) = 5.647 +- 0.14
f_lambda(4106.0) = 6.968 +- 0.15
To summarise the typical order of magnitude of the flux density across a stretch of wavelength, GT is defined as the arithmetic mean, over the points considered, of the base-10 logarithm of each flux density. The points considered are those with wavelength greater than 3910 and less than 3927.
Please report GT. 0.773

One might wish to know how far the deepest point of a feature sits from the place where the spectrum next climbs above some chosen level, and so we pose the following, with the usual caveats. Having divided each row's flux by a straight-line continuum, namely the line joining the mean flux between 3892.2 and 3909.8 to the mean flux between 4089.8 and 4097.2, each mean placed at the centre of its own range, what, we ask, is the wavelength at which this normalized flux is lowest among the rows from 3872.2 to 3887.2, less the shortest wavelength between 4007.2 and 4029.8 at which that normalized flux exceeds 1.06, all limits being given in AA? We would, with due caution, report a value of -122.5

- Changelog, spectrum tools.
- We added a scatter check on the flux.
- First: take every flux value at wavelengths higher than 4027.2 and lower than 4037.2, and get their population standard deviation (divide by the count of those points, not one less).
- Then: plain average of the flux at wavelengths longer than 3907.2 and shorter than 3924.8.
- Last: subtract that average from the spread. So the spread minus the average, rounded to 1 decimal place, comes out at -5.8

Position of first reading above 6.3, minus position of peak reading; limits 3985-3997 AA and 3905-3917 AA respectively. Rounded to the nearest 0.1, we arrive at 75.0 AA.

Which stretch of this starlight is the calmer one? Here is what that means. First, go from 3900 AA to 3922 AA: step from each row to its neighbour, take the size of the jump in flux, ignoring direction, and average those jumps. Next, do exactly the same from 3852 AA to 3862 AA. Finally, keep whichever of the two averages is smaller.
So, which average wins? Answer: 0.47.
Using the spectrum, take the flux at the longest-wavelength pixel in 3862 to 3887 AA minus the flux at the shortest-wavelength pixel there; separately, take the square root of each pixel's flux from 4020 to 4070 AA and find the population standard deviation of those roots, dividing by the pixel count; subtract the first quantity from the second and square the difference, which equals 3.7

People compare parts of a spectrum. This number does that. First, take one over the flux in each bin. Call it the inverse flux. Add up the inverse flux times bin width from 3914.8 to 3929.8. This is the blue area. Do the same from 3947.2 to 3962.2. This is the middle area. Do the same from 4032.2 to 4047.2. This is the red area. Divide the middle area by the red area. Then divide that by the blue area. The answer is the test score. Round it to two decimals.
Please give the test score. 0.40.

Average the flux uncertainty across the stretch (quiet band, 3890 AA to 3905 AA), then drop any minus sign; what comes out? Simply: 0.173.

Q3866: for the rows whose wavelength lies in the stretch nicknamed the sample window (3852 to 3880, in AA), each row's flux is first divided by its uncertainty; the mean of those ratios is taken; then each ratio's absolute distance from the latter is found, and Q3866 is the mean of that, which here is 1.8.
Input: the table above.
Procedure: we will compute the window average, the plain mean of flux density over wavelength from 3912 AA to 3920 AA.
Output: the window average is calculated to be 6.3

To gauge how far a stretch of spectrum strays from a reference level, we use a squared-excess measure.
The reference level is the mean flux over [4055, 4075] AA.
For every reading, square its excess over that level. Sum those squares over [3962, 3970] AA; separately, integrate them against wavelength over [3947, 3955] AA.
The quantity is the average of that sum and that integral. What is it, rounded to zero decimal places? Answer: 33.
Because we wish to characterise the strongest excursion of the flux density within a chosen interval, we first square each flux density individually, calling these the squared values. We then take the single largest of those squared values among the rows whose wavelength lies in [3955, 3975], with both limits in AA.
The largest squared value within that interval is 41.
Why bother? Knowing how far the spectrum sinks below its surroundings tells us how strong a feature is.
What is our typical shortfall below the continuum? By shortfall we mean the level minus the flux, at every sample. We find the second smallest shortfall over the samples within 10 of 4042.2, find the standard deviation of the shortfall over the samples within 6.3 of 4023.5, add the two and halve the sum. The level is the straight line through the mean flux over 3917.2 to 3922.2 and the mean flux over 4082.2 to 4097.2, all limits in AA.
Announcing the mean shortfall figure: -0.2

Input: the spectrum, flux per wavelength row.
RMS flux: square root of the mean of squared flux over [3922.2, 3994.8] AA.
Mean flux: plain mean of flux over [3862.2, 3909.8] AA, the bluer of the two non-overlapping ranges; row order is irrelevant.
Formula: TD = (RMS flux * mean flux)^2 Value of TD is 950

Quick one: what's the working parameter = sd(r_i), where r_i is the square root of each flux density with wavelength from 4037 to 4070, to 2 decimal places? 0.09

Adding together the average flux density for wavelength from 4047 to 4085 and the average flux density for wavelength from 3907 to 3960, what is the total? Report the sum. 12.1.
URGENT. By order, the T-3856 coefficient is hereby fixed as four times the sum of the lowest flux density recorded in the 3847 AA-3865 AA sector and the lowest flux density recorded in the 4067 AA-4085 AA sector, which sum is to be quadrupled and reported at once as 46.5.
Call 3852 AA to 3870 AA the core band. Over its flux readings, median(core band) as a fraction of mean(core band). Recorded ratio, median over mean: 1.06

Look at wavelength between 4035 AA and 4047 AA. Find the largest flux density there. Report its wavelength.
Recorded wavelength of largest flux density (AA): 4038.5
